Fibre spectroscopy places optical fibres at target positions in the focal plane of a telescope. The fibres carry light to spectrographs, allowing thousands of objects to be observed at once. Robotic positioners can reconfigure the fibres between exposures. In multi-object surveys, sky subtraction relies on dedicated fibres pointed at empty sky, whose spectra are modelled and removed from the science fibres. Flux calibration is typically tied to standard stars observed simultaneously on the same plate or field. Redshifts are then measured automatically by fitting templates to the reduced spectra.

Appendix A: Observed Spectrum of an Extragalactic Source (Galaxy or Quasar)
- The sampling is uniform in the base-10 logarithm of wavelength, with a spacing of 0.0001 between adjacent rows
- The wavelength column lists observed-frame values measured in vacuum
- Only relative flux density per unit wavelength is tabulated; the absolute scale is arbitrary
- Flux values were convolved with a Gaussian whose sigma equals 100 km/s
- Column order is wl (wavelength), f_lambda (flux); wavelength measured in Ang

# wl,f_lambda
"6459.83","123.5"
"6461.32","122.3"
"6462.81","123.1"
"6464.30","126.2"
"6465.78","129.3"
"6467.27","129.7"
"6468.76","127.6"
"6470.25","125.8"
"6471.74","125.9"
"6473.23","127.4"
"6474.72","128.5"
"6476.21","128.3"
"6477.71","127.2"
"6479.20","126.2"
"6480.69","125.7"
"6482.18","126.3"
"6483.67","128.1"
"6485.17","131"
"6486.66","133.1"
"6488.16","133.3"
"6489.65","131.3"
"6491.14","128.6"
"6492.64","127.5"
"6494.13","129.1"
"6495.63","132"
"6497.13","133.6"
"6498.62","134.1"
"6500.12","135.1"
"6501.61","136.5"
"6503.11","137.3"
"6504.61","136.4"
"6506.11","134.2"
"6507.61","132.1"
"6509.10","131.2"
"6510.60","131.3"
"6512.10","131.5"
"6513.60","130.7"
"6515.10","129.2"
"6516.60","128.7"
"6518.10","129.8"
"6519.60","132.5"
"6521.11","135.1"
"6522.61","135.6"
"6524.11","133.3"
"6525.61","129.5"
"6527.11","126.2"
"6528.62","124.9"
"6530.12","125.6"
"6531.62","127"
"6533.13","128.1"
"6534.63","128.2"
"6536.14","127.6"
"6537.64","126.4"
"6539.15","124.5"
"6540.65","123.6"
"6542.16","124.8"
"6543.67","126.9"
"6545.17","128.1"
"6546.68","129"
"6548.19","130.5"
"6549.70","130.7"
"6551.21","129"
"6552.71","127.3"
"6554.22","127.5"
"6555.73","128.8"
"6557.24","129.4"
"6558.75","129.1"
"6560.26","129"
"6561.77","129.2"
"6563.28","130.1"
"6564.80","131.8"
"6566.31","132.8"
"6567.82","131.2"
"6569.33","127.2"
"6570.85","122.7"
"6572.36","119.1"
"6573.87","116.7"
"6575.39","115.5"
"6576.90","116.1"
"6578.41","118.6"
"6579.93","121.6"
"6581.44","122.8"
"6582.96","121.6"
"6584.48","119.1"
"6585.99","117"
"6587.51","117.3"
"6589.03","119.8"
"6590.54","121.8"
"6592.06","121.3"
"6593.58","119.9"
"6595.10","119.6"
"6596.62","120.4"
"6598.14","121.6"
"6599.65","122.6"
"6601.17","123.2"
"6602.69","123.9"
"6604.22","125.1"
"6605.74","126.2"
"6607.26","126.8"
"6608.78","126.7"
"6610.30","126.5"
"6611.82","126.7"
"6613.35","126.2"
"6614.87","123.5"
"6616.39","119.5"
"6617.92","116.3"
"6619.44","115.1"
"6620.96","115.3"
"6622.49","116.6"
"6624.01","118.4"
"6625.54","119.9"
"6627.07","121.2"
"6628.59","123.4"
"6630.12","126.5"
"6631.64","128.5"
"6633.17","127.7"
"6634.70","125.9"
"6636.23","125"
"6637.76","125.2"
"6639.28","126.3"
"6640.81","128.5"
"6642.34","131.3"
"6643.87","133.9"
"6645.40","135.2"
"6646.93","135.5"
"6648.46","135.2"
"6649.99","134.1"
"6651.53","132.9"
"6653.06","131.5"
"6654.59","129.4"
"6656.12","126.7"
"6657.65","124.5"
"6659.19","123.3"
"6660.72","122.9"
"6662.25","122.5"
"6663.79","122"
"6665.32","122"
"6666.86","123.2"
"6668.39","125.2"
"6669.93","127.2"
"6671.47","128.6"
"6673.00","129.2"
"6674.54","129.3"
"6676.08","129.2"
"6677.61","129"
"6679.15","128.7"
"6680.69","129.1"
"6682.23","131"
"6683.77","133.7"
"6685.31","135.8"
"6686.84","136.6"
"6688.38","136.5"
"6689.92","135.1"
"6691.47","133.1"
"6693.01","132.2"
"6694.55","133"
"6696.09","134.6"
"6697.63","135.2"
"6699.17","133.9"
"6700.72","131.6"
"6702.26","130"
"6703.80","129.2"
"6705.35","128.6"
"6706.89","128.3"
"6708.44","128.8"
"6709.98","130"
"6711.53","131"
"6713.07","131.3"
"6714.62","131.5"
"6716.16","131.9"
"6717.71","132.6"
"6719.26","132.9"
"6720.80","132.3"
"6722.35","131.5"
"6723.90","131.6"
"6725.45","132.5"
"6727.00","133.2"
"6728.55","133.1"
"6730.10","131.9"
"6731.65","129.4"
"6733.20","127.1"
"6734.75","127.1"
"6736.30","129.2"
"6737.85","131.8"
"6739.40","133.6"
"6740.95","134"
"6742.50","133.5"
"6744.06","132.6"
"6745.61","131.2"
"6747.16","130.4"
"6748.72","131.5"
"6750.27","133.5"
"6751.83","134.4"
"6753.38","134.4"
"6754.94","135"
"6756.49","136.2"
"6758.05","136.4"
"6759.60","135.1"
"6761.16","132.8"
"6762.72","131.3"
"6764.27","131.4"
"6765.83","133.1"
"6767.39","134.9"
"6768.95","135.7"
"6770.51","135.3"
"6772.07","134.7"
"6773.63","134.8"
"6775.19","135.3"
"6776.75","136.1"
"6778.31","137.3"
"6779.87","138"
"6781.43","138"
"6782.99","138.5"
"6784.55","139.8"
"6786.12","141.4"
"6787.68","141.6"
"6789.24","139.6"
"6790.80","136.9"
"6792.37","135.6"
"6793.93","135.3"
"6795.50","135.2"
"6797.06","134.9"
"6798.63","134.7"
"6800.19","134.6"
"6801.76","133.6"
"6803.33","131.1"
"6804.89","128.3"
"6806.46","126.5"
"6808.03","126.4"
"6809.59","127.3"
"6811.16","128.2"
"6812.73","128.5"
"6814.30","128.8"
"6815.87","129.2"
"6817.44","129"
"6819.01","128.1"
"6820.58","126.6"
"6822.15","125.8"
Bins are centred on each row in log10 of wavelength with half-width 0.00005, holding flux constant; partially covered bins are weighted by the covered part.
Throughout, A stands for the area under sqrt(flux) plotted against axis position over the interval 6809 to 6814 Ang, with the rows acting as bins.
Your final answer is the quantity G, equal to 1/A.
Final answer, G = 0.0177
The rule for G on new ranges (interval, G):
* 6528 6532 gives 0.0223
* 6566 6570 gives 0.0219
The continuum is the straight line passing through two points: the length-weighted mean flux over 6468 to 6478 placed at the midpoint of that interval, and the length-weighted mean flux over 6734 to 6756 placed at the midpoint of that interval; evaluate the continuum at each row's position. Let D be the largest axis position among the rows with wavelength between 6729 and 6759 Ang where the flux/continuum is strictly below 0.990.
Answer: 6747.16 Ang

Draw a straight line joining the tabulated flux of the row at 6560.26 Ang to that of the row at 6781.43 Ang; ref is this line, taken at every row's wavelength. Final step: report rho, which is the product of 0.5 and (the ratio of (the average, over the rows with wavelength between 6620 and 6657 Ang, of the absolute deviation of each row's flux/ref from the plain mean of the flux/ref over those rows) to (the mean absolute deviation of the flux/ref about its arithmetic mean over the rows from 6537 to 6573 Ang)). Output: 0.9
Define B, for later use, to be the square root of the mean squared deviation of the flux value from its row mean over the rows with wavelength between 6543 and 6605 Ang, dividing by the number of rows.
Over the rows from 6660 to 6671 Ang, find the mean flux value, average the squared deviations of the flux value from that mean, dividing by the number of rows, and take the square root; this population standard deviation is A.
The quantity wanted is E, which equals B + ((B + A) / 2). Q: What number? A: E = 8.4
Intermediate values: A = 1.8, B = 5.0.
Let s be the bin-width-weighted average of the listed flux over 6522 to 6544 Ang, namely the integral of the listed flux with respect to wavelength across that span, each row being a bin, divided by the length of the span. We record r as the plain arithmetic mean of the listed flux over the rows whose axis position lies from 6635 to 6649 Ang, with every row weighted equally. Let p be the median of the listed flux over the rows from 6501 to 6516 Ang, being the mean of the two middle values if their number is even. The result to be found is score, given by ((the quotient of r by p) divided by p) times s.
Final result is 0.96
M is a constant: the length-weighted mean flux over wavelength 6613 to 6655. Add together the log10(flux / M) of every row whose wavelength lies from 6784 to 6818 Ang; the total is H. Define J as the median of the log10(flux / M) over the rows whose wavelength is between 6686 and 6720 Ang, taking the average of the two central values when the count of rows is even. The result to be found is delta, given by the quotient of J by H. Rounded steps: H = 0.51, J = 0.020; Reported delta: 0.040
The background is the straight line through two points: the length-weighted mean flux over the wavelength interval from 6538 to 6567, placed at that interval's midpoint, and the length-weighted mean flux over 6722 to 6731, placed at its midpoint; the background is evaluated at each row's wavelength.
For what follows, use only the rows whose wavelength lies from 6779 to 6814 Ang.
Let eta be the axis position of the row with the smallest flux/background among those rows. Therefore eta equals 6808.03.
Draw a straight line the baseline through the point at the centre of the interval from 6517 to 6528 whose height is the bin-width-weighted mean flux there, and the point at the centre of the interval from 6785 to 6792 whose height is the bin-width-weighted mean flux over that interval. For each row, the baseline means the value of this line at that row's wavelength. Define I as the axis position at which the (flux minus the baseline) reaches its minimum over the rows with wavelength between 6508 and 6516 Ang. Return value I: 6515.10 Ang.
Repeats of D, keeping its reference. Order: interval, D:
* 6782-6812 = 6811.16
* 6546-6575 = 6573.87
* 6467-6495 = 6480.69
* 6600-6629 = 6628.59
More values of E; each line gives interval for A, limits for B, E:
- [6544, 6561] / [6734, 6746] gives 3.9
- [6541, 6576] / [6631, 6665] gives 8.9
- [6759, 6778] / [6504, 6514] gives 3.7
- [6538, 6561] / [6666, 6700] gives 6.5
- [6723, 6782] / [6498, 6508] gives 3.8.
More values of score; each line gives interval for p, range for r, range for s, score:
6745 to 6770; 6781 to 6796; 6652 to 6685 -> 0.98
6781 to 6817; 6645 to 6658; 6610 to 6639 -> 0.89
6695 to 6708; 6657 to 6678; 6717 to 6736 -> 0.96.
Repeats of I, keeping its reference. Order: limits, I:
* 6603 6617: 6616.39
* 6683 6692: 6691.47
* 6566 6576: 6575.39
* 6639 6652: 6639.28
